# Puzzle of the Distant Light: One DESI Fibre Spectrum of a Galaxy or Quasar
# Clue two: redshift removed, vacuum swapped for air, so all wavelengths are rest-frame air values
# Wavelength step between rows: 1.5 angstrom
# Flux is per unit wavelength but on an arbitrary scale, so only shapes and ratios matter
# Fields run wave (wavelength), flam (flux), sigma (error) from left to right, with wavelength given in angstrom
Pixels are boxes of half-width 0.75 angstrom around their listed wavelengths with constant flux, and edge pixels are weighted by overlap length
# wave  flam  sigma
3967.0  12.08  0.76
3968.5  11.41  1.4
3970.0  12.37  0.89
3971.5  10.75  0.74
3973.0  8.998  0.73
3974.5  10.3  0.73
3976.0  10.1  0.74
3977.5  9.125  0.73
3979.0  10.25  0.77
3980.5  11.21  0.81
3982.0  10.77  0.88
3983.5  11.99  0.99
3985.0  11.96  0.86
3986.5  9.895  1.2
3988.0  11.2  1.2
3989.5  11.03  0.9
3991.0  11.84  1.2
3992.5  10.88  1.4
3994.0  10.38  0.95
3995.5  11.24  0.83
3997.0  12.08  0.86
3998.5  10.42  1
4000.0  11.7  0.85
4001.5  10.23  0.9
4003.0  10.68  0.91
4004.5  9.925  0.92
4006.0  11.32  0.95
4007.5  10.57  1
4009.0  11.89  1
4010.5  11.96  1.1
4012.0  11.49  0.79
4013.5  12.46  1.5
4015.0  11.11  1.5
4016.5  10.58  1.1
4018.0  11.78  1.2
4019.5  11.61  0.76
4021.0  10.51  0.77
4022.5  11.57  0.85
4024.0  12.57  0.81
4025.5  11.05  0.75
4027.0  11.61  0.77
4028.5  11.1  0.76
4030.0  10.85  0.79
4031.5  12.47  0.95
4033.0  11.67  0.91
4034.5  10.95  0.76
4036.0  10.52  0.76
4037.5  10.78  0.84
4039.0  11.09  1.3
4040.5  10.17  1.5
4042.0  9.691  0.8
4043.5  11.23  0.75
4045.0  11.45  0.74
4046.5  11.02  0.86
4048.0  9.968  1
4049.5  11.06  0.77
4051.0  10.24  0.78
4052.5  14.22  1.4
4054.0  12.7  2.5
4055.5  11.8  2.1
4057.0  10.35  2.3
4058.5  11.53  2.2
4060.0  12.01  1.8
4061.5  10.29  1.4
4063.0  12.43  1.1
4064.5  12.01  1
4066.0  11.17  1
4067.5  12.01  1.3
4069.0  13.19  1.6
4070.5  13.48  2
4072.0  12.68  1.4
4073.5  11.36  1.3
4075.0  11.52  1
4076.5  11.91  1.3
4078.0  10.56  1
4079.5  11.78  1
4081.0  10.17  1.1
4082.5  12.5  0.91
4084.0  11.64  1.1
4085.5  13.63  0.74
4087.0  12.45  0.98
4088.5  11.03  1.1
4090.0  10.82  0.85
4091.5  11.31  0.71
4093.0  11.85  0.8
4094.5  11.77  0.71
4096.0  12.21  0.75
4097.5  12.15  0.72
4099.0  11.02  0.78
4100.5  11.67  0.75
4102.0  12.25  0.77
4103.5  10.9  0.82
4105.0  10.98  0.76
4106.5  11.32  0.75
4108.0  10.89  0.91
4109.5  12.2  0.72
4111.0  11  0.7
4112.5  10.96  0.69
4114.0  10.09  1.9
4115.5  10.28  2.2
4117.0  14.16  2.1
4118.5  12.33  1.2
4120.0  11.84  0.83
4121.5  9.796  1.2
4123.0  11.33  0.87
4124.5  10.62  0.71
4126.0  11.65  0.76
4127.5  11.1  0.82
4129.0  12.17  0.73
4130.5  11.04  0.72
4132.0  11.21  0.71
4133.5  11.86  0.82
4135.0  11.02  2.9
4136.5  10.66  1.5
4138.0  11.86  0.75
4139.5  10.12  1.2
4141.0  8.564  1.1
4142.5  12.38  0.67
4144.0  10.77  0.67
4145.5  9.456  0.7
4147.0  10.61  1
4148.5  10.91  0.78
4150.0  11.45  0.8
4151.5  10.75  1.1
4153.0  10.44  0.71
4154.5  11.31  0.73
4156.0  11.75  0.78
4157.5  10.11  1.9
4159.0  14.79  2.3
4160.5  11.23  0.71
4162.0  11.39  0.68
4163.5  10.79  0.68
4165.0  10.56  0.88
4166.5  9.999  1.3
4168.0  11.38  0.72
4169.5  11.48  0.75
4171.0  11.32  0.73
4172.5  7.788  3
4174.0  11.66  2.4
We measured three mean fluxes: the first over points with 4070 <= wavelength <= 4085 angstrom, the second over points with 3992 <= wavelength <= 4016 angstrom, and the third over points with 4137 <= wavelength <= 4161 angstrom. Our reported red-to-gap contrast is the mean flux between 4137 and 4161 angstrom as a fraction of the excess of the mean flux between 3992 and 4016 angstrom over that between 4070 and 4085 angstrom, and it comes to -18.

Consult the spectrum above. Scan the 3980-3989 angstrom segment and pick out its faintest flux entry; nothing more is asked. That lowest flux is 9.895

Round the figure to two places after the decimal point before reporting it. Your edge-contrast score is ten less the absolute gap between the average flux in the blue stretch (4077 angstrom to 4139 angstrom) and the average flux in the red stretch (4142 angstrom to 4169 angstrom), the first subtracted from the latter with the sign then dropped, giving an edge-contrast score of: 9.65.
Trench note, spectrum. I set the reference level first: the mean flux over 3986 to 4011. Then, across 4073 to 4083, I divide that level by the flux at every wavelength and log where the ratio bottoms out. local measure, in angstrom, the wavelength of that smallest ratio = 4082.5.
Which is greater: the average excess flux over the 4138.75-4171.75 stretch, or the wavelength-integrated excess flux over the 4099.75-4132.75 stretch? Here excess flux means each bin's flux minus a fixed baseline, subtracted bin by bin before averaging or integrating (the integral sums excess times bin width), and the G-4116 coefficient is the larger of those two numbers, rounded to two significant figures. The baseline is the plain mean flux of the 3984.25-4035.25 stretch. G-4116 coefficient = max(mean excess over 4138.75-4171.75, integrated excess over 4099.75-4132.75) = 3.4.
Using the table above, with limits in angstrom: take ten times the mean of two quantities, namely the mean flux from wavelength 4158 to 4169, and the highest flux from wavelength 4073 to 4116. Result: 125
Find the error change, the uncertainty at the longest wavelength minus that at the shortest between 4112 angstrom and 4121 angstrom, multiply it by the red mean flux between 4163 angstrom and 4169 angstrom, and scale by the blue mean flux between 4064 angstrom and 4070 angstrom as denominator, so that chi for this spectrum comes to 0.12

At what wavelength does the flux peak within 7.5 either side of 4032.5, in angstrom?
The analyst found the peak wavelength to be 4031.5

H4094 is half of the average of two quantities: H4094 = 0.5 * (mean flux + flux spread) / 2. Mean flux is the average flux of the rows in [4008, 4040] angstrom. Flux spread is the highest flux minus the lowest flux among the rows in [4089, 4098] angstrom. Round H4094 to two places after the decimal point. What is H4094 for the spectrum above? 3.20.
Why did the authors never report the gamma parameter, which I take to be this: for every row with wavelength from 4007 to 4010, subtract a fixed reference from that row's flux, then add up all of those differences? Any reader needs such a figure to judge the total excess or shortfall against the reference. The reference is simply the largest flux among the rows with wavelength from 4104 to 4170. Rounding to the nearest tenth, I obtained -7.1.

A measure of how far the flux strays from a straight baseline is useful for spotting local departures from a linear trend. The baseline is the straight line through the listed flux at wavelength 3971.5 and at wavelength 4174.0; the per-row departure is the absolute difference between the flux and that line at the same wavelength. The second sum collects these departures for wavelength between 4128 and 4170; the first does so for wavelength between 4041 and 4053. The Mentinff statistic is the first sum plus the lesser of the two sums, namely 14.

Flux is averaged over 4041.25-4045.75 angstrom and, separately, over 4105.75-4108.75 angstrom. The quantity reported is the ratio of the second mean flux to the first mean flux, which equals 1.03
